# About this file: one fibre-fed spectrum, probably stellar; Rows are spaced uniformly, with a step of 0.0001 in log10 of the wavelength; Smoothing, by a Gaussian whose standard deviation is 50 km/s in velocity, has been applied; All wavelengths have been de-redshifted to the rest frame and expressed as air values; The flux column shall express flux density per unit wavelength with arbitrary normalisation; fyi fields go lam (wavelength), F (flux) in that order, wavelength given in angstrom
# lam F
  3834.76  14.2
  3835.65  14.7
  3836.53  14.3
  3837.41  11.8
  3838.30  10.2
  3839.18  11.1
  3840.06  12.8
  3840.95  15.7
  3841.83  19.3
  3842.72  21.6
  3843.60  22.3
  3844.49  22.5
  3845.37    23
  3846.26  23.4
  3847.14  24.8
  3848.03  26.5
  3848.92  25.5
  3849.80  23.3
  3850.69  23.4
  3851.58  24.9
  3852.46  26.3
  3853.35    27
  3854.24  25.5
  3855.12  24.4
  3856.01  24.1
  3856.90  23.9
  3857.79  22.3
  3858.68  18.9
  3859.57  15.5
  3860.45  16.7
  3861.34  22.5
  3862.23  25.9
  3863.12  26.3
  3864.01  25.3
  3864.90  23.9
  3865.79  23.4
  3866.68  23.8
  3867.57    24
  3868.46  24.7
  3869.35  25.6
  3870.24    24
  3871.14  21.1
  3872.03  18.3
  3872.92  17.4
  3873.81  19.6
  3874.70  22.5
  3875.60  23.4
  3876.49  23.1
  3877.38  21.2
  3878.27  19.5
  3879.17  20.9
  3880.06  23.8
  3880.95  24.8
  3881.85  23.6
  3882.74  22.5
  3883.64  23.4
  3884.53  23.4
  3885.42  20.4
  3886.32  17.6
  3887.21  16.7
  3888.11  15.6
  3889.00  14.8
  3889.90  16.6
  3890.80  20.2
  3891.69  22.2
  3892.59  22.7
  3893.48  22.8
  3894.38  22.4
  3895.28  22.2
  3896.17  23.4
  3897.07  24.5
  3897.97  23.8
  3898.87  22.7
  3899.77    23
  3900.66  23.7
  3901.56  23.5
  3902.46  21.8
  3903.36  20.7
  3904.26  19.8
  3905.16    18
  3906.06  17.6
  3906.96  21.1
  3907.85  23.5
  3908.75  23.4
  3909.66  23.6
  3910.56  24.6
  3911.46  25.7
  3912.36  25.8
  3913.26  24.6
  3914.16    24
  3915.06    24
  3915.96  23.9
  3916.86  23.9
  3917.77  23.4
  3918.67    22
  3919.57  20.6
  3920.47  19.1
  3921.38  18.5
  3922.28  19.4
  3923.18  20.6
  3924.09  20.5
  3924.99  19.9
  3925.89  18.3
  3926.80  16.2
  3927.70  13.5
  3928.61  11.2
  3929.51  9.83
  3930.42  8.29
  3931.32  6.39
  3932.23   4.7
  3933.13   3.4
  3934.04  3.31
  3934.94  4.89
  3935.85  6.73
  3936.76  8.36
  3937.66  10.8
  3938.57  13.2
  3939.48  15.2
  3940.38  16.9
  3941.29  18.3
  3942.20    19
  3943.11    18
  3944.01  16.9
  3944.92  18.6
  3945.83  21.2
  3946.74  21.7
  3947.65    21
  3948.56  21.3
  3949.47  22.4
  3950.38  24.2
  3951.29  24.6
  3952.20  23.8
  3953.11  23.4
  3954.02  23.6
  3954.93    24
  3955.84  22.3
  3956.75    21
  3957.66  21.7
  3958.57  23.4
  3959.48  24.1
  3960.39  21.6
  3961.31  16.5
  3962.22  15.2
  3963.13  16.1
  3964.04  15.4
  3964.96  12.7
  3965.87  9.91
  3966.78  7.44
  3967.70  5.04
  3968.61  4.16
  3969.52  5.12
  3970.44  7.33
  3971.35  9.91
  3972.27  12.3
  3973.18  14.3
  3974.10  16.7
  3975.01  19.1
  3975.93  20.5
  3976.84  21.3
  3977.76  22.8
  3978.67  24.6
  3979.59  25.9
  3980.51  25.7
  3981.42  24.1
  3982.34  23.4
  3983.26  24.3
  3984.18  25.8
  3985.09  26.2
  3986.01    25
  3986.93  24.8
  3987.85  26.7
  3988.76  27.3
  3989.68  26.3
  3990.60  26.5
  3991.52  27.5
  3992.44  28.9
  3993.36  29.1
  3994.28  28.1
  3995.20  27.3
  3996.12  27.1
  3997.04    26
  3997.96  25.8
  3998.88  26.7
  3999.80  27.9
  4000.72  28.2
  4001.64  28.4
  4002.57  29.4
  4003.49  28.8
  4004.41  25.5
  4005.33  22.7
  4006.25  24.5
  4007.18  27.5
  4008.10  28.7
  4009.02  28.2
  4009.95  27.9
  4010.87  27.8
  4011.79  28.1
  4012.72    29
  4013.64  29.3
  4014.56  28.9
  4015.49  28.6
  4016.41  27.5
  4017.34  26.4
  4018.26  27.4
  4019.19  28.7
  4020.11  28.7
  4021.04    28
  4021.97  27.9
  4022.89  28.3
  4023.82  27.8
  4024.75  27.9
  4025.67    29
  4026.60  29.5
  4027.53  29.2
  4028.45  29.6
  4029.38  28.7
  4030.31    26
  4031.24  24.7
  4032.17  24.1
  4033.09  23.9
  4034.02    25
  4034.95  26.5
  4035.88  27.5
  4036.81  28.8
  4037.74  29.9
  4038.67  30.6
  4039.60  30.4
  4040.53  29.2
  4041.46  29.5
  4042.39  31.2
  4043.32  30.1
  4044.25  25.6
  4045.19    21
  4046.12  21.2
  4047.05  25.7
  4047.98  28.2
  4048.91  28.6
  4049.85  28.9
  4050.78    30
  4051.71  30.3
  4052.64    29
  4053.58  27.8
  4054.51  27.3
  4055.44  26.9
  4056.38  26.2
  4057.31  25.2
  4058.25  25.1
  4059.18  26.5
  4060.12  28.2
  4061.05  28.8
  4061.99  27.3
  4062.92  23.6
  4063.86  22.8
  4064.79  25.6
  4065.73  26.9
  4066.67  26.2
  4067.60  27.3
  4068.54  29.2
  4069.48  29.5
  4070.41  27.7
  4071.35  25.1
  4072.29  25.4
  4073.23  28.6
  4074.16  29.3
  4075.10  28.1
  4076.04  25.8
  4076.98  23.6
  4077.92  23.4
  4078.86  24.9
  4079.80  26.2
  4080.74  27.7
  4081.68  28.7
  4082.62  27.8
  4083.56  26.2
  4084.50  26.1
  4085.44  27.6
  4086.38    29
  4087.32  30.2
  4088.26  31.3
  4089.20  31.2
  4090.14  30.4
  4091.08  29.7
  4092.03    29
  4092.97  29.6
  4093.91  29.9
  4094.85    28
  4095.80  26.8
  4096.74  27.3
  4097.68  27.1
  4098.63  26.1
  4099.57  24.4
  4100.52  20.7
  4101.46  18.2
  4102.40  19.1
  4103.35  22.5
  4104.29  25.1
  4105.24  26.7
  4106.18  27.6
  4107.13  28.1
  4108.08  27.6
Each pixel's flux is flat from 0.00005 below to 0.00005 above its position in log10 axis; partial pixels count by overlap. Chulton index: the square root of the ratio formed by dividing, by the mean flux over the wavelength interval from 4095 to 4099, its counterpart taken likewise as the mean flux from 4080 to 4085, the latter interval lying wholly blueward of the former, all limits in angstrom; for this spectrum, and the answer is 1.01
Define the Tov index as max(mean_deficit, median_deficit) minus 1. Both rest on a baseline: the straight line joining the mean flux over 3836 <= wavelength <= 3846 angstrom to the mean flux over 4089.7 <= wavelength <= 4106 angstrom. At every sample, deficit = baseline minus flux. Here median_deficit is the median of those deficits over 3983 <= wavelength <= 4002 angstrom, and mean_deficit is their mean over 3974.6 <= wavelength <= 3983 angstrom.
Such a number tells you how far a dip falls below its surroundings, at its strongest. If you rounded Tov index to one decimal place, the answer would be -2.4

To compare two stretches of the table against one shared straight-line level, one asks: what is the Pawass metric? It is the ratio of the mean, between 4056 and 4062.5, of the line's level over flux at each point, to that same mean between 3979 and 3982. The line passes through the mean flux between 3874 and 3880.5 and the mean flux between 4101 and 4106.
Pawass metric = 0.95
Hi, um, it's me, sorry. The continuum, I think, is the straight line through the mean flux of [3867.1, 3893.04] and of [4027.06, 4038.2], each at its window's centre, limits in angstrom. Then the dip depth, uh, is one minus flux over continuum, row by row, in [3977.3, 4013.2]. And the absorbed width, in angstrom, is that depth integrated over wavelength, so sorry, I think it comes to -1.5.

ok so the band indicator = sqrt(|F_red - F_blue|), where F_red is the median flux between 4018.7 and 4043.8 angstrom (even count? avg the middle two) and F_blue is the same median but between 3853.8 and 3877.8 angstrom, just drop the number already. 2.3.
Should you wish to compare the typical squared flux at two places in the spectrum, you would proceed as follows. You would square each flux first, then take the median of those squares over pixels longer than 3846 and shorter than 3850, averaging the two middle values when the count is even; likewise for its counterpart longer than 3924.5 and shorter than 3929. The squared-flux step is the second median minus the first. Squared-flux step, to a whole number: -353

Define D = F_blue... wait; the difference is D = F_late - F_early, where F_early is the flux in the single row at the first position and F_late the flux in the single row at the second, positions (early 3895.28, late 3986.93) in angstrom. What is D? 2.6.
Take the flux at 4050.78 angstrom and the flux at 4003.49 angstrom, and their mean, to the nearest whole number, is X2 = 29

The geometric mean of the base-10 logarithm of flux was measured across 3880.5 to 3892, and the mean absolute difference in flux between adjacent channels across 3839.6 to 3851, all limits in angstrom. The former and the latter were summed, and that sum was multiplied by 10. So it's 27.1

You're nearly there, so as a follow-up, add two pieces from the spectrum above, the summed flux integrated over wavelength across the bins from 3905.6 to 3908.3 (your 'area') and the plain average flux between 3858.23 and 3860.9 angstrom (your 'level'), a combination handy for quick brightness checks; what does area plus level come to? 73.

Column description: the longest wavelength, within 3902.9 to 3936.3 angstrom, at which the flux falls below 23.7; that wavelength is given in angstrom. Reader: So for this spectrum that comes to 3935.85 angstrom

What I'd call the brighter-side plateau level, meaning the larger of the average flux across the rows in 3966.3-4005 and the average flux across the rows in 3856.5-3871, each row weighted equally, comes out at 22.9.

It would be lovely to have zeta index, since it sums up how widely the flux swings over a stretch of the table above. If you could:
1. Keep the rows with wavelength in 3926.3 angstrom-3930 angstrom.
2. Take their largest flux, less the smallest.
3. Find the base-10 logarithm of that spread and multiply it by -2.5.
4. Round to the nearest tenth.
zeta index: -2.0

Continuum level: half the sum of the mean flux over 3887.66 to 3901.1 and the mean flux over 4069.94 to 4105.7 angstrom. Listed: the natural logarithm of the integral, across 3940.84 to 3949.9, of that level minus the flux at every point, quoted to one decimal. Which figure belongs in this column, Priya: 3.6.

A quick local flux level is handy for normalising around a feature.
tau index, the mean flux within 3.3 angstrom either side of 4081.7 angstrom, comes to 26.8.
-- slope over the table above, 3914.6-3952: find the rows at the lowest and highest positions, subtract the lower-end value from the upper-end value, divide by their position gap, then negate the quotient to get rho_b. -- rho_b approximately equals 0.0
